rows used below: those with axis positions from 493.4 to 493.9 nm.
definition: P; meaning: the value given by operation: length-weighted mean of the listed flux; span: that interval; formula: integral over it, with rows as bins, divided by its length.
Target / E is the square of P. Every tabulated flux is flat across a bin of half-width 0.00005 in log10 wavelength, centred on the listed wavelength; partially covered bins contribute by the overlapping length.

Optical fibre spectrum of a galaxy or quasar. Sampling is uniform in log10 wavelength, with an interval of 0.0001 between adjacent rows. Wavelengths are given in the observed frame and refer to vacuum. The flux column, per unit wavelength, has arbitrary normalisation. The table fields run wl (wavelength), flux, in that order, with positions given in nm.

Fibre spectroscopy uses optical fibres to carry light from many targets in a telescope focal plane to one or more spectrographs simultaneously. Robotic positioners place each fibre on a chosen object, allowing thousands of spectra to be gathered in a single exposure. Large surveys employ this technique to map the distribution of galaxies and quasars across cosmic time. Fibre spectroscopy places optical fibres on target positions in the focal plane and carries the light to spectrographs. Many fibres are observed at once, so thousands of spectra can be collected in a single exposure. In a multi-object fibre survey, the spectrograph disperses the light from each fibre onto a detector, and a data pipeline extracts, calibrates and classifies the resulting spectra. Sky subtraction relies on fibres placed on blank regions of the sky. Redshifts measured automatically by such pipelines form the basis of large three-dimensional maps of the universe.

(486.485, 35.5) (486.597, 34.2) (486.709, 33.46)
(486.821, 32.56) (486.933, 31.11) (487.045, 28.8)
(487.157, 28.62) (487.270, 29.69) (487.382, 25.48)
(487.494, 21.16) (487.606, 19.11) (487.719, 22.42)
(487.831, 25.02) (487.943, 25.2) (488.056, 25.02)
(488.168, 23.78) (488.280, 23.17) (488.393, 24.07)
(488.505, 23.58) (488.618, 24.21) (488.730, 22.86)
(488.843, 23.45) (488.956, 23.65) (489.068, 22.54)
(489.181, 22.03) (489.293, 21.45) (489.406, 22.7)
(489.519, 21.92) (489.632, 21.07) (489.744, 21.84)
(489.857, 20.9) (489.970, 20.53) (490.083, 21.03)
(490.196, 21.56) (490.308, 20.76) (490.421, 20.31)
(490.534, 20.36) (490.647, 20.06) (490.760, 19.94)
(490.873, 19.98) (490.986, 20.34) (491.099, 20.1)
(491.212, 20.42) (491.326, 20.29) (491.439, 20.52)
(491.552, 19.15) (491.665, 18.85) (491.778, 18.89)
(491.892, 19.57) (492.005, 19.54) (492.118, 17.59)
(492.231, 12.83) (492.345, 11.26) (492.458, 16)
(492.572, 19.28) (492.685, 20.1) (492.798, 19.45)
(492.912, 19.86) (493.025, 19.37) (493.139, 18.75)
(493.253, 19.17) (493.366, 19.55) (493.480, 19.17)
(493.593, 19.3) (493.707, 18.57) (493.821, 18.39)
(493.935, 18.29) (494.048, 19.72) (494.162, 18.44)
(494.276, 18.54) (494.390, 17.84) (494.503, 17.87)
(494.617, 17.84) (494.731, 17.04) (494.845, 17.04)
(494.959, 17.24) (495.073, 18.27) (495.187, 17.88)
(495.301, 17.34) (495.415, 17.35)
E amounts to 355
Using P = 18.8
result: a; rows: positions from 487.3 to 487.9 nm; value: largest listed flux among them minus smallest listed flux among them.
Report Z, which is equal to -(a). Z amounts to -6.4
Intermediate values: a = 6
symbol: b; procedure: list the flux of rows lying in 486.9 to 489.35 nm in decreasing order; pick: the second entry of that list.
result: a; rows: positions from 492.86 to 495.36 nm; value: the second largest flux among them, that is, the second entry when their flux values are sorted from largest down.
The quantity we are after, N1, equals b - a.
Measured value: 10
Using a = 19.72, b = 29.69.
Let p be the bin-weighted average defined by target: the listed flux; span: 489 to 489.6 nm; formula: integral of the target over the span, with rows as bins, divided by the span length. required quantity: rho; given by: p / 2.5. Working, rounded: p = 22.1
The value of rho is 8.8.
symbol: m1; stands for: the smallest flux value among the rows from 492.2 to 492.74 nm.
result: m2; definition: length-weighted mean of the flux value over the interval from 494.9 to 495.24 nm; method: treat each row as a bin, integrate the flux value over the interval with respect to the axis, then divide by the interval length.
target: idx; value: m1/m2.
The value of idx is 0.63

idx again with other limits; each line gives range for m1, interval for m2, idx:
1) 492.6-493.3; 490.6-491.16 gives 0.93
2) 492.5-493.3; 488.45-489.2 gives 0.81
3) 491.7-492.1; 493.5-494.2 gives 1.00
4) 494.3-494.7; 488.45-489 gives 0.76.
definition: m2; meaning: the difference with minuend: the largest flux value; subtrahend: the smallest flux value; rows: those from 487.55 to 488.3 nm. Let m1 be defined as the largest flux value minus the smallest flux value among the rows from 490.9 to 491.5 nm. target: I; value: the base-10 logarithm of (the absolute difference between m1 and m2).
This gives 0.8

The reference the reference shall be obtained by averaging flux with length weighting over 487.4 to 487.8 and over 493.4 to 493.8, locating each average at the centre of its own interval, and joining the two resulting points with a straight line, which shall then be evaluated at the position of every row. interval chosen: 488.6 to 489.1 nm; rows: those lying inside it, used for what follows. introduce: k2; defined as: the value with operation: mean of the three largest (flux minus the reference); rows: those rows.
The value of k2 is 2.7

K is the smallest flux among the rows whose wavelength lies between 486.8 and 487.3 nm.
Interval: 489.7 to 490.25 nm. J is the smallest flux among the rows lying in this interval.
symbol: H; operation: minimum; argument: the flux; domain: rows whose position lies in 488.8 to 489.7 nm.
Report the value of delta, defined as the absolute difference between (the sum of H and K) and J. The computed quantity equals 29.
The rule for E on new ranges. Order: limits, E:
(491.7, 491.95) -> 368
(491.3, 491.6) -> 400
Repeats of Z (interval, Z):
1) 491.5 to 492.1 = -0.7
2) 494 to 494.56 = -1.9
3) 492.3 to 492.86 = -8.8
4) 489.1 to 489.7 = -1.6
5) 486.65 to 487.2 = -4.8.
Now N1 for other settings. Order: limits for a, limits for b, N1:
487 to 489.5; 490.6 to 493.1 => -8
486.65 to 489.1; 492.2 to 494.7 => -13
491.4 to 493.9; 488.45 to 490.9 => 4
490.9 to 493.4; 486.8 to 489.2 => 11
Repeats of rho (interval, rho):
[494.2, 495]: 7.1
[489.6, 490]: 8.5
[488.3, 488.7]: 9.5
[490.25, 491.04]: 8.1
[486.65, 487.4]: 12.1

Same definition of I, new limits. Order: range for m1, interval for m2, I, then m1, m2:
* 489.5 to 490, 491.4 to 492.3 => 0.8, 1.39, 8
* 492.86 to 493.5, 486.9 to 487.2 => 0.1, 1.11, 2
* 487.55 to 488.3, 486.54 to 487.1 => -0.2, 6.09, 5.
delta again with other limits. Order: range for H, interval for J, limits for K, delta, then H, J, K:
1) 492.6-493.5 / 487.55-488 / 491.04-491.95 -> 18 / 18.75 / 19.11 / 18.85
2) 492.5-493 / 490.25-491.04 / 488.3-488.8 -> 22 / 19.28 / 19.94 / 22.86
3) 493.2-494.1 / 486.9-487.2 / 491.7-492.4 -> 1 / 18.29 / 28.62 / 11.26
